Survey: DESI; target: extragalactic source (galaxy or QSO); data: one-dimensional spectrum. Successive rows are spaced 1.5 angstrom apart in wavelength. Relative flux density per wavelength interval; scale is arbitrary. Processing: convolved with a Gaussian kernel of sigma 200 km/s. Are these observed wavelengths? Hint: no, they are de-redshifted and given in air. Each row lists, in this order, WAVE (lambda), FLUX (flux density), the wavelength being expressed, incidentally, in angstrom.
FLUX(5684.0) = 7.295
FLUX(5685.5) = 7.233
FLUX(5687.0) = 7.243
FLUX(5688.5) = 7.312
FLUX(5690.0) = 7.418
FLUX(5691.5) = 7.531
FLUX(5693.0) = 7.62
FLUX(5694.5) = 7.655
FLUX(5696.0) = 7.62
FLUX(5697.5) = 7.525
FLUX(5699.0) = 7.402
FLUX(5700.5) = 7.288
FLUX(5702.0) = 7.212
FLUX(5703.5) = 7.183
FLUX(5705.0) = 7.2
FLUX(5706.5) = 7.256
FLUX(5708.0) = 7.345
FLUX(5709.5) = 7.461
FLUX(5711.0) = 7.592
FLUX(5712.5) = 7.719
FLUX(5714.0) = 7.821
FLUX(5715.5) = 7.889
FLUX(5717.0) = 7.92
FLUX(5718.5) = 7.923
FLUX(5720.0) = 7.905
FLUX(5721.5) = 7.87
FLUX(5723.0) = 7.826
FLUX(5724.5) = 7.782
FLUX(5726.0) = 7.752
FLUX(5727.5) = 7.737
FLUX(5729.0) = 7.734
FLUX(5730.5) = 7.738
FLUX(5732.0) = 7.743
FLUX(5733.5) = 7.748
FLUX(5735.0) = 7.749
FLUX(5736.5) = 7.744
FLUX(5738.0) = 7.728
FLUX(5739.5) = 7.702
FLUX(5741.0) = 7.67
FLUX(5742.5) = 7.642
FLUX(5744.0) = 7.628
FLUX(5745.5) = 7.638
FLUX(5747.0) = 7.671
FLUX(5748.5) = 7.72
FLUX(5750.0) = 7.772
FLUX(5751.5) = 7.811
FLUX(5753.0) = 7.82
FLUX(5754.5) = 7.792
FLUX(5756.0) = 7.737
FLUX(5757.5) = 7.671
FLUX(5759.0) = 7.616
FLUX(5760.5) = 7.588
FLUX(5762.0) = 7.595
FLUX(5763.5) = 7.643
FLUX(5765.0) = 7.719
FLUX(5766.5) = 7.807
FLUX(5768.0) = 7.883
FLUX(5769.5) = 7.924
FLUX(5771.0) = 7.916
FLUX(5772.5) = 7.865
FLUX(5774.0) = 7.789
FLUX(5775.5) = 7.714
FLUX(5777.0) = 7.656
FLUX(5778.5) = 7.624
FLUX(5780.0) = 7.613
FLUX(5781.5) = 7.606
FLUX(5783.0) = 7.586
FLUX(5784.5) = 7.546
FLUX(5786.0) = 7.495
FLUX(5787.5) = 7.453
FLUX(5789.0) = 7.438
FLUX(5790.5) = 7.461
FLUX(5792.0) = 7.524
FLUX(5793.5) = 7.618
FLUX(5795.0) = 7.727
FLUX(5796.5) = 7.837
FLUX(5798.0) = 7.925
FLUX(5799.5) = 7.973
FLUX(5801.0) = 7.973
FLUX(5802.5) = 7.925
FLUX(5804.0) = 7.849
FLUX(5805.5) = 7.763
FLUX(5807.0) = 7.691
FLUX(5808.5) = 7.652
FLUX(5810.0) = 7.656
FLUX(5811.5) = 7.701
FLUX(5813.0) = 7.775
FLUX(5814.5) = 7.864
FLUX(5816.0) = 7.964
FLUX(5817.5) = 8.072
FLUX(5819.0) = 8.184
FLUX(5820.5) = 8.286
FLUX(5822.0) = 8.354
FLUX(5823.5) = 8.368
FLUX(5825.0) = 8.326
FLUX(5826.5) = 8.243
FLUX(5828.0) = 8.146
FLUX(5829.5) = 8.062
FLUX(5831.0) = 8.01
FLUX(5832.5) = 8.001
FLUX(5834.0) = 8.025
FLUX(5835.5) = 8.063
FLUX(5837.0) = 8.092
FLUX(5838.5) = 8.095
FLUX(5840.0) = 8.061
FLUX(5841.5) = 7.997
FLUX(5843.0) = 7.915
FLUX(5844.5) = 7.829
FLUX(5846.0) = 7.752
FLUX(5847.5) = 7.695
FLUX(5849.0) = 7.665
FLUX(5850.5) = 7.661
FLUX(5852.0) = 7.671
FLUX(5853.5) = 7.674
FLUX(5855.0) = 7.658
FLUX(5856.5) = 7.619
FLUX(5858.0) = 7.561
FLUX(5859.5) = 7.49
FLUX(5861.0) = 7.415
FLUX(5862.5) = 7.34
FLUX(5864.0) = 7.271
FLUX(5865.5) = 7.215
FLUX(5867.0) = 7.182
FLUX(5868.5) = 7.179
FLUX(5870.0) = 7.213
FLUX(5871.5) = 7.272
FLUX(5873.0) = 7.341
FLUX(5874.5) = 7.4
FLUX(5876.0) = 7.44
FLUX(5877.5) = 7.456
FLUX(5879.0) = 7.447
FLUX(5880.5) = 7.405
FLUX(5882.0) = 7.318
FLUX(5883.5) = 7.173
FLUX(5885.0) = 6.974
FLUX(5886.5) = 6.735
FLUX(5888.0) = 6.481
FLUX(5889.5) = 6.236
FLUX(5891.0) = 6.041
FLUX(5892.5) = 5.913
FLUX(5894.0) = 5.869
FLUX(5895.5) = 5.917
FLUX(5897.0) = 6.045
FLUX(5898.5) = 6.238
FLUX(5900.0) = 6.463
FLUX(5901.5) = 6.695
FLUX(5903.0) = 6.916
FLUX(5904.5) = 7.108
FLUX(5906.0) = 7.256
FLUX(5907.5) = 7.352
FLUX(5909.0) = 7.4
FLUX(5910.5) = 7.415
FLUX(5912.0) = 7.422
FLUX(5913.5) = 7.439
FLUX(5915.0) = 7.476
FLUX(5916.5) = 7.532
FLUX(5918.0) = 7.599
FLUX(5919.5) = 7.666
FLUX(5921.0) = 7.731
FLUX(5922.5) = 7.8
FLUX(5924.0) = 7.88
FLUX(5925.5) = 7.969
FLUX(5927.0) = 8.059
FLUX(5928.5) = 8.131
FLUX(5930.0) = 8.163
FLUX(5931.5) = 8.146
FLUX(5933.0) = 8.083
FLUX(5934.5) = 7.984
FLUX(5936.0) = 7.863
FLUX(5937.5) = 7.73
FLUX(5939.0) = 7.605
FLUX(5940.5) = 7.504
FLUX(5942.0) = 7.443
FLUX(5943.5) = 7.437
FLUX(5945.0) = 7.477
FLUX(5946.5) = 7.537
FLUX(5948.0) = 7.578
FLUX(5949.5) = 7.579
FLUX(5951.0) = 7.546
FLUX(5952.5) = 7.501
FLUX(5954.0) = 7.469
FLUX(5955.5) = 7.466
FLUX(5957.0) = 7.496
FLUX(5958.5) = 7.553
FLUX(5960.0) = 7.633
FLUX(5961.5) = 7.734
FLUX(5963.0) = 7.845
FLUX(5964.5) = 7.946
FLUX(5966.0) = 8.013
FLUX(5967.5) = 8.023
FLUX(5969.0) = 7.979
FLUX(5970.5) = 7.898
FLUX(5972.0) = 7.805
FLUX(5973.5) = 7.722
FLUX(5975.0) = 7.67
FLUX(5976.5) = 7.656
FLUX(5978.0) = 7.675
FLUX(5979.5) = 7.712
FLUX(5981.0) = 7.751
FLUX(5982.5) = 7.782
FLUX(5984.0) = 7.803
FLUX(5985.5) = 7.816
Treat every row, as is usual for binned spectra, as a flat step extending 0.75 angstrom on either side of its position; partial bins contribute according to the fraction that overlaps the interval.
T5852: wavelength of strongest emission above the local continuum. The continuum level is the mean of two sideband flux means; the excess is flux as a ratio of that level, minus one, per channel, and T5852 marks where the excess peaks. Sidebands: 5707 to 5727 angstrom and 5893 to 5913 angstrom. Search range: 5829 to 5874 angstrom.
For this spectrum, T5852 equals 5838.5 angstrom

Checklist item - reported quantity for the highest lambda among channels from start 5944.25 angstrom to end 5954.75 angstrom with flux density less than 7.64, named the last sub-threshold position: 5954.0 angstrom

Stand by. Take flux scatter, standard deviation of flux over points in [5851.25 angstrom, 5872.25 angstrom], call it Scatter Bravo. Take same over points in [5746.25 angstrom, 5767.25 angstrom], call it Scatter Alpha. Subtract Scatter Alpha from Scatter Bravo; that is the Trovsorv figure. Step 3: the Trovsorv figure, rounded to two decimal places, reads 0.11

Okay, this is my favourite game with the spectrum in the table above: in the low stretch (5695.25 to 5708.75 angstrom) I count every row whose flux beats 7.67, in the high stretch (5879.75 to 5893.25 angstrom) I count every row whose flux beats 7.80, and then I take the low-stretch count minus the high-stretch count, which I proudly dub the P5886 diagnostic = 0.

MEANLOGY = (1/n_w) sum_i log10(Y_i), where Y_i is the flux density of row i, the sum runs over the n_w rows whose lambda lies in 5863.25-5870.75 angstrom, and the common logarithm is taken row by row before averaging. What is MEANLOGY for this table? 0.858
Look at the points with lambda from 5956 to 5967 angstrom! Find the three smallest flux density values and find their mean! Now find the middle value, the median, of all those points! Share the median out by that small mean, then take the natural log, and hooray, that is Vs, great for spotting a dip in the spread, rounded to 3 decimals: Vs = 0.023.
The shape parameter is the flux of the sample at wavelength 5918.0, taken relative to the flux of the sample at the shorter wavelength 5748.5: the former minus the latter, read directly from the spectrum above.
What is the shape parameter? -0.12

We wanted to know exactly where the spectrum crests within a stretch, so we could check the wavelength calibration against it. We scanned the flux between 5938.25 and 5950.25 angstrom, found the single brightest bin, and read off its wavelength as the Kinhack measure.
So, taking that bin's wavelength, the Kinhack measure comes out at 5939.0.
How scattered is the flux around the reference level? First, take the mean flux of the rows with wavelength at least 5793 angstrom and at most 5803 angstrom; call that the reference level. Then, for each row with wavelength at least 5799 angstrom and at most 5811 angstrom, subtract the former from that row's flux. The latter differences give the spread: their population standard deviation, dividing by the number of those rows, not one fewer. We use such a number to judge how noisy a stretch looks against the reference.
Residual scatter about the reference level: 0.129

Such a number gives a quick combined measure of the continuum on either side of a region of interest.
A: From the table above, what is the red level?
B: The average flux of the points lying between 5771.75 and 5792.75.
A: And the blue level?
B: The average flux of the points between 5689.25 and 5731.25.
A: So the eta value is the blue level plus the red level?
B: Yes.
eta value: 15.2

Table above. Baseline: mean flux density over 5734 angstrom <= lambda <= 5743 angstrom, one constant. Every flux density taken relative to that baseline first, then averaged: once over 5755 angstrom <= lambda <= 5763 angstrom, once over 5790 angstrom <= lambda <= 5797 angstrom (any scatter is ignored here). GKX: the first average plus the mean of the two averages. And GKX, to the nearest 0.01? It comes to -0.13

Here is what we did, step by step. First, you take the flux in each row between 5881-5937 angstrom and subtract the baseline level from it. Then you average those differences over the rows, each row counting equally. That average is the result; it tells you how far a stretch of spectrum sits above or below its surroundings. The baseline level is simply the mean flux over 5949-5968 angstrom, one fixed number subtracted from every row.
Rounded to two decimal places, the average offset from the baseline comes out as -0.47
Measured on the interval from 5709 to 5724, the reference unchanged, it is 0.12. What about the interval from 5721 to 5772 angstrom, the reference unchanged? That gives 0.06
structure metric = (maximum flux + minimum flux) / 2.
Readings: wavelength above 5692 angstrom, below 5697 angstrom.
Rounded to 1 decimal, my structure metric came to 7.6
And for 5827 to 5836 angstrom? 8.1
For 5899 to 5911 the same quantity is 6.9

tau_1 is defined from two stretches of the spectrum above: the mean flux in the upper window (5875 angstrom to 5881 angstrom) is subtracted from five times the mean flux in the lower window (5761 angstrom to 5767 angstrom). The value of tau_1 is 31.0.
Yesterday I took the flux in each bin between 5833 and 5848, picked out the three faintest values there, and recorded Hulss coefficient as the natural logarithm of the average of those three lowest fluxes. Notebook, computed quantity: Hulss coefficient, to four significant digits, 2.049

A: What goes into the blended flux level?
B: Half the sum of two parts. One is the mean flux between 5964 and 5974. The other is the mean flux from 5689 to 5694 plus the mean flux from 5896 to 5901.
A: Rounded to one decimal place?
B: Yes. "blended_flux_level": 10.8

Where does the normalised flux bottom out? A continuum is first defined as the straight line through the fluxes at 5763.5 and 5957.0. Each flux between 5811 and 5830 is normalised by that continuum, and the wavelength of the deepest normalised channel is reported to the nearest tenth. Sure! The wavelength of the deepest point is 5811.5 angstrom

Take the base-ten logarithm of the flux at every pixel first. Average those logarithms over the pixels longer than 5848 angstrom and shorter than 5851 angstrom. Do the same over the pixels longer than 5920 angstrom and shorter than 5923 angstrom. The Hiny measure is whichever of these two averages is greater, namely 0.890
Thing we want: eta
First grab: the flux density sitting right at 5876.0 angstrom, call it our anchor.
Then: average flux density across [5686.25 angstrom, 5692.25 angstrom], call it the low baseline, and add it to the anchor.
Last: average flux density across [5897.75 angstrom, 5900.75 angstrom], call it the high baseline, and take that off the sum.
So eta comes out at 8.5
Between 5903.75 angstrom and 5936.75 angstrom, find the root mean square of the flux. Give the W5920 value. 7.71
